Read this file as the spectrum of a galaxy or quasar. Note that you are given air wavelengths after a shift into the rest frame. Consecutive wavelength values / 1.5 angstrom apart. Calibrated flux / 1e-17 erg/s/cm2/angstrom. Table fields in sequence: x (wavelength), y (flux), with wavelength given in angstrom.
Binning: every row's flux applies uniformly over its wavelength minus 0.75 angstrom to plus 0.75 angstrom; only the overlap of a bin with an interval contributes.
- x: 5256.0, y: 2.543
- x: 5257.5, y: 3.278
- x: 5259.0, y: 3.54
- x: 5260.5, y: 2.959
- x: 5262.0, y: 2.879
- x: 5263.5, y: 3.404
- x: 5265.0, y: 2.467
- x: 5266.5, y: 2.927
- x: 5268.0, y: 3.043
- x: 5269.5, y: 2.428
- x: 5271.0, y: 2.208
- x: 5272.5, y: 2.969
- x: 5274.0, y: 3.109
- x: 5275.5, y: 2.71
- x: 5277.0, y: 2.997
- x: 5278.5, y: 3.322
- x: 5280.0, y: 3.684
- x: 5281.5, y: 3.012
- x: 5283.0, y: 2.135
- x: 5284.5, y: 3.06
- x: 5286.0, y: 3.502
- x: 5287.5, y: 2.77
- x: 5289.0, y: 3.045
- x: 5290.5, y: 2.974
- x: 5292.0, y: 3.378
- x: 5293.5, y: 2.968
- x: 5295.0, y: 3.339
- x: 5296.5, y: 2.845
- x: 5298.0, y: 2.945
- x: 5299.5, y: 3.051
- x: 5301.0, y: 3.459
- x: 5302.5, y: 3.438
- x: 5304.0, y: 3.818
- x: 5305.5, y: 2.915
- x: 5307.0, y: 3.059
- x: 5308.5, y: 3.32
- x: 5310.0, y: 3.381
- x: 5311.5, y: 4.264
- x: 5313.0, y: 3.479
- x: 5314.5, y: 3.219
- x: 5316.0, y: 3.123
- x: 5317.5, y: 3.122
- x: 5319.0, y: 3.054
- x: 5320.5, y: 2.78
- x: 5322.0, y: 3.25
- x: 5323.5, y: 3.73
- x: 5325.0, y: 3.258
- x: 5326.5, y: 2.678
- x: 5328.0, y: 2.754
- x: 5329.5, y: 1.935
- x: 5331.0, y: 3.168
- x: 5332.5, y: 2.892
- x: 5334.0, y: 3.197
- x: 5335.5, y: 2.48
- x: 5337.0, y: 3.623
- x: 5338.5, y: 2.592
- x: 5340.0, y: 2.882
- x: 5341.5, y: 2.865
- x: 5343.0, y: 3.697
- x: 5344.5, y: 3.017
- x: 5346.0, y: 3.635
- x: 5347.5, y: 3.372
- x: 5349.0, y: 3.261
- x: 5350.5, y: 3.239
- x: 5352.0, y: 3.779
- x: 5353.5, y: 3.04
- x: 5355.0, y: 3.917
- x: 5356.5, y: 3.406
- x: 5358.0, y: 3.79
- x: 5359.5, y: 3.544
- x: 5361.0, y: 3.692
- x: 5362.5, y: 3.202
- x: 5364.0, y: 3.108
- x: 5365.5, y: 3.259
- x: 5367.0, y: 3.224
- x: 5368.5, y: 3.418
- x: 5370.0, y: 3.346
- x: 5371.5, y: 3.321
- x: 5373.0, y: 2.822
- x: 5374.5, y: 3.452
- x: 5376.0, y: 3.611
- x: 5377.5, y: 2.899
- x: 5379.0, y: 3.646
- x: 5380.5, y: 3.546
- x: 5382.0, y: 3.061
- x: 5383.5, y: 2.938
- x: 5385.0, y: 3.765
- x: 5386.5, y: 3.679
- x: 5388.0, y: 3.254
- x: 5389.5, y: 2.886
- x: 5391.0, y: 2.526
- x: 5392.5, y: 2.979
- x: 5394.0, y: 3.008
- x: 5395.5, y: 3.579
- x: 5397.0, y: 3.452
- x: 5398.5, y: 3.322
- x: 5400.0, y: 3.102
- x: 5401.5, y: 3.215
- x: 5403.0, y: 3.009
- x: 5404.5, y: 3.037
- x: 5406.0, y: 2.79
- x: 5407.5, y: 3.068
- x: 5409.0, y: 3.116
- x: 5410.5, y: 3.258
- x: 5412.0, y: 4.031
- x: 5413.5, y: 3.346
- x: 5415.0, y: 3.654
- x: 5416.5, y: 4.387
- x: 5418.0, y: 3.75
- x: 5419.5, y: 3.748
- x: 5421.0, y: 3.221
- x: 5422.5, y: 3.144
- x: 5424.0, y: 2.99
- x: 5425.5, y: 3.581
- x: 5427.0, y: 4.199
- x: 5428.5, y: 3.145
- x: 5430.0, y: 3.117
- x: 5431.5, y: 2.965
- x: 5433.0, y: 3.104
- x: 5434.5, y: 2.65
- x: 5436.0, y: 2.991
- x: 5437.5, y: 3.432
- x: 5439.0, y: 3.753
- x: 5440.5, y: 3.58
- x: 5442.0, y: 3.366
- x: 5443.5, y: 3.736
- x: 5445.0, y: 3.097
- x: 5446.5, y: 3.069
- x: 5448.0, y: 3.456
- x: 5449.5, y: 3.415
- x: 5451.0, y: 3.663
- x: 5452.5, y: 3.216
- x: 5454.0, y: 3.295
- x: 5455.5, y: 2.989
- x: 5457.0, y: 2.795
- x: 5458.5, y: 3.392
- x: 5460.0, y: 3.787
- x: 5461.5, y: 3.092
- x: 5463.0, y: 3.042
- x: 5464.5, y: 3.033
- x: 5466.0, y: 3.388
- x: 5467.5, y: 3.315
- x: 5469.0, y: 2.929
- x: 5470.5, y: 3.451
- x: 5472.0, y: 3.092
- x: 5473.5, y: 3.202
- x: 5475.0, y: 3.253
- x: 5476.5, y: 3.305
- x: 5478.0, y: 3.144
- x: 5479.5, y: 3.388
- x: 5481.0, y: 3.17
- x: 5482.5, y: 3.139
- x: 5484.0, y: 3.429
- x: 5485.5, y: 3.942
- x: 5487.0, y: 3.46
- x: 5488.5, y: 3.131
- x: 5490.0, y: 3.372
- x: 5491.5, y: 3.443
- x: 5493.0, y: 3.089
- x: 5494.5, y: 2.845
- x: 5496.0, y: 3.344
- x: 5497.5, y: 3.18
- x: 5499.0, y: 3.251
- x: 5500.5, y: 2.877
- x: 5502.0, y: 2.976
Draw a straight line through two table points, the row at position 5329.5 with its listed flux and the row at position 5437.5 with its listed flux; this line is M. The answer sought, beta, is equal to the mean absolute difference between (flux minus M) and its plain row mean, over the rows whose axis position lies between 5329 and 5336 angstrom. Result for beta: 0.42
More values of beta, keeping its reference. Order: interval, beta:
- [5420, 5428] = 0.35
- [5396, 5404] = 0.16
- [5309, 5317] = 0.32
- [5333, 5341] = 0.38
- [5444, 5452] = 0.18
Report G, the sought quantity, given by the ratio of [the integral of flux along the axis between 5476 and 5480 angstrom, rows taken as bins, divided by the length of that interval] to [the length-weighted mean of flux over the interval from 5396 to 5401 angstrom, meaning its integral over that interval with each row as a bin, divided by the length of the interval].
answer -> 0.99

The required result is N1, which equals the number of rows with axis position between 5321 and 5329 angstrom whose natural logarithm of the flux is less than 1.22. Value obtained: 4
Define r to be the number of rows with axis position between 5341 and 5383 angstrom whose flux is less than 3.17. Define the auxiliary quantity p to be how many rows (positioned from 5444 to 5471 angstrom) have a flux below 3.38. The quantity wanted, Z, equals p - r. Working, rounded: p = 11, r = 7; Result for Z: 4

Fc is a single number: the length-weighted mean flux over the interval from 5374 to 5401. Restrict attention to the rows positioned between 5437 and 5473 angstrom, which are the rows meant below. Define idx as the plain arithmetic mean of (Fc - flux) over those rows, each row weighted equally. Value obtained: -0.05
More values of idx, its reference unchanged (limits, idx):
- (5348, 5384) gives -0.10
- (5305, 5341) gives 0.17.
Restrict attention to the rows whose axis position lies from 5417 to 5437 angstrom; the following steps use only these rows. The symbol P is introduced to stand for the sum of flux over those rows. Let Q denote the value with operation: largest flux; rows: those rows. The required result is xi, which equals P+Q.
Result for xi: 47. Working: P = 43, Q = 4.199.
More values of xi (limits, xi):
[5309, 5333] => 54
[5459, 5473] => 33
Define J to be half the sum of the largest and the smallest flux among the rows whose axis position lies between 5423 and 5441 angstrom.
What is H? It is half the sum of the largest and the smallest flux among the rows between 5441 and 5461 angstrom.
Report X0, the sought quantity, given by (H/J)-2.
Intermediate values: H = 3.29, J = 3.42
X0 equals -1.04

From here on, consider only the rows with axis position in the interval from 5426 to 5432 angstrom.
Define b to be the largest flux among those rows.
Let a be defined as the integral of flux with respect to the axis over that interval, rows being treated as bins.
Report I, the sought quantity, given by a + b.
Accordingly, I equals 24.5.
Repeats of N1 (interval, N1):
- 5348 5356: 3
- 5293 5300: 5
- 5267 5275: 5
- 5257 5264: 3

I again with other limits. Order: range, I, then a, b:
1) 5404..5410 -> 21.2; 18.1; 3.116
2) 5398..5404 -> 22.2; 18.9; 3.322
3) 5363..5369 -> 22.9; 19.5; 3.418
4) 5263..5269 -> 20.9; 17.5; 3.404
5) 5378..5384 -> 23.4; 19.8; 3.646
